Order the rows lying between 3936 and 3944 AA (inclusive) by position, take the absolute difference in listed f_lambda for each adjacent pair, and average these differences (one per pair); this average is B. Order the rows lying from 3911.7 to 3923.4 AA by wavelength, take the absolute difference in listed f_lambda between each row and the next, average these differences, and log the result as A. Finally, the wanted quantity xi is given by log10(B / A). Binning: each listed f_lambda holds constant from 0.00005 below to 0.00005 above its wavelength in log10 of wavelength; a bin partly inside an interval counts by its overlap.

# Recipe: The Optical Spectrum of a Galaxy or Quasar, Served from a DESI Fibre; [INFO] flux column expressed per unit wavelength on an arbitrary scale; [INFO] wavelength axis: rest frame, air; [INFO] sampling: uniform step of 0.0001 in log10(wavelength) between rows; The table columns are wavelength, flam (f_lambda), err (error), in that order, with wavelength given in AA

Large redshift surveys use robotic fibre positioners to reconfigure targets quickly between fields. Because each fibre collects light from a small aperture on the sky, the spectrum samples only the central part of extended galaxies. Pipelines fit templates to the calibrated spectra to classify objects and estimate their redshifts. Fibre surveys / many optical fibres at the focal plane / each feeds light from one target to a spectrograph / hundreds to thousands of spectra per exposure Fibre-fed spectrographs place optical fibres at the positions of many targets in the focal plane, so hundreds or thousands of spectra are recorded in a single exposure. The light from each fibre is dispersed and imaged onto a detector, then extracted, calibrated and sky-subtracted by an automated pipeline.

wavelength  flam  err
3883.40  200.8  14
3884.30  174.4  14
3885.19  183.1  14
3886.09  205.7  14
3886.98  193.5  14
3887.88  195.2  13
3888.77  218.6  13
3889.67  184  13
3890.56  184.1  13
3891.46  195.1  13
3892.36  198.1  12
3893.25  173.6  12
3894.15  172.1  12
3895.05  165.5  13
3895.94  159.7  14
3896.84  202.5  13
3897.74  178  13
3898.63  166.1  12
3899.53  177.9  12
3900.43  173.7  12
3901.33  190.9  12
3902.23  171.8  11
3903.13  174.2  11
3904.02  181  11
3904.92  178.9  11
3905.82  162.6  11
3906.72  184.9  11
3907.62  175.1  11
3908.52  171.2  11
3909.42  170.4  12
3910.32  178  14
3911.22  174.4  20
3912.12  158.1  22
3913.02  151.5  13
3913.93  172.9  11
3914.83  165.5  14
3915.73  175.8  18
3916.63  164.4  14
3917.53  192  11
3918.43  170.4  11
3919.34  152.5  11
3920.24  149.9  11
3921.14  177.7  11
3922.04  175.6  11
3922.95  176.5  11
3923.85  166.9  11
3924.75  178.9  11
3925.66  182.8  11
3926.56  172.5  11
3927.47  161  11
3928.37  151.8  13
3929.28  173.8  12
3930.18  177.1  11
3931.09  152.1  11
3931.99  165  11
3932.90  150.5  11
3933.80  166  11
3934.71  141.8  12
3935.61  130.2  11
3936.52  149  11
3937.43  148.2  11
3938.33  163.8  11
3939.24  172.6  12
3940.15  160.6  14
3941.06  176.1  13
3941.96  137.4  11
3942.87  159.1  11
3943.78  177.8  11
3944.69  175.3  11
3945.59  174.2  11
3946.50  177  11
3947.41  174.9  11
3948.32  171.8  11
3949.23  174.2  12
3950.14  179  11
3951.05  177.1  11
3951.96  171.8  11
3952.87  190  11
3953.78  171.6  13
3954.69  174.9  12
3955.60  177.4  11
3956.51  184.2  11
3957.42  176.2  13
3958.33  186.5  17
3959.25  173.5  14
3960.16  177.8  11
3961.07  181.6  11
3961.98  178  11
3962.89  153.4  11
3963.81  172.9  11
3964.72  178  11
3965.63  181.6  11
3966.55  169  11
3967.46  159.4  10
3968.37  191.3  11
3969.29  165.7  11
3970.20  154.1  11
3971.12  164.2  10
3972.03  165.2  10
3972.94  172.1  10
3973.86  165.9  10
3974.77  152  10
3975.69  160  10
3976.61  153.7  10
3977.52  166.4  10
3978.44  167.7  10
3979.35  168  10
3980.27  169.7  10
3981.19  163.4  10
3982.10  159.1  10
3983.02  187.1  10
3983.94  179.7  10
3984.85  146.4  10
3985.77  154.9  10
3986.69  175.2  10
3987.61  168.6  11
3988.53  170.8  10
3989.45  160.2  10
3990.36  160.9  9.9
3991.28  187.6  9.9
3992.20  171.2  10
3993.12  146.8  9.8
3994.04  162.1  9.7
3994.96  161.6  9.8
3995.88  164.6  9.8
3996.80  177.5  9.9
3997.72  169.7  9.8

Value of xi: 0.10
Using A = 13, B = 16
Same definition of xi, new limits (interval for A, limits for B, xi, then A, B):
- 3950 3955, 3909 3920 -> 0.17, 9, 14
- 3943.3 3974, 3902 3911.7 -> -0.06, 9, 8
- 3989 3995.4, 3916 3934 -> -0.03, 14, 13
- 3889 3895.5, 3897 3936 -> 0.18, 8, 12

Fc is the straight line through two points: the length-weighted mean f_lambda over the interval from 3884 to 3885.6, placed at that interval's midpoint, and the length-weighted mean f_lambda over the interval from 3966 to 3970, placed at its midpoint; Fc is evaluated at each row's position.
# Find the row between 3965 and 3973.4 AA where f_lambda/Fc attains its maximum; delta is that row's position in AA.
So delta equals 3968.37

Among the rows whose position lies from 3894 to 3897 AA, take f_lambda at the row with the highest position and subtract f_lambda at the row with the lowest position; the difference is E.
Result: 30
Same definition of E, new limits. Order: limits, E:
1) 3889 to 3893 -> 14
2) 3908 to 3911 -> 7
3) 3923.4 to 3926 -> 16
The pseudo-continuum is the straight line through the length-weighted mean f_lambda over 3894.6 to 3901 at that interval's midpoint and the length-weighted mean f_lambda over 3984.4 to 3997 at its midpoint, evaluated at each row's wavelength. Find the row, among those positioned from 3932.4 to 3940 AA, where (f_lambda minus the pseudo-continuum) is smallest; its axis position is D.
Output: 3935.61 AA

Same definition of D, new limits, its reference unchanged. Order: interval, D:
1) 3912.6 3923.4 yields 3920.24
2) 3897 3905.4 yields 3898.63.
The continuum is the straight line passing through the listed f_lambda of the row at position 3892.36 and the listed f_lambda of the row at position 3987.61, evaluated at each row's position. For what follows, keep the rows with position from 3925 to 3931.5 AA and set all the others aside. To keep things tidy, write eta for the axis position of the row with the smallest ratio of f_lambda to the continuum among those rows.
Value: 3928.37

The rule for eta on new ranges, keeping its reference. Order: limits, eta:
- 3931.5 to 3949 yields 3935.61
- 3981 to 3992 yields 3984.85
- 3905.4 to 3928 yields 3913.02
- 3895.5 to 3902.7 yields 3895.94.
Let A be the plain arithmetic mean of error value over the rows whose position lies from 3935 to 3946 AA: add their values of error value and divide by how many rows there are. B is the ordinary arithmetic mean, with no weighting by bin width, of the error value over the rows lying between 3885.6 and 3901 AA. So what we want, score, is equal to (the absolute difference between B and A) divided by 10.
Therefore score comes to 0.13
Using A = 11.5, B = 12.8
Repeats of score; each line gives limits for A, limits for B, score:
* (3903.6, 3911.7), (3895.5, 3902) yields 0.01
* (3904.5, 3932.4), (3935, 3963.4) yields 0.07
